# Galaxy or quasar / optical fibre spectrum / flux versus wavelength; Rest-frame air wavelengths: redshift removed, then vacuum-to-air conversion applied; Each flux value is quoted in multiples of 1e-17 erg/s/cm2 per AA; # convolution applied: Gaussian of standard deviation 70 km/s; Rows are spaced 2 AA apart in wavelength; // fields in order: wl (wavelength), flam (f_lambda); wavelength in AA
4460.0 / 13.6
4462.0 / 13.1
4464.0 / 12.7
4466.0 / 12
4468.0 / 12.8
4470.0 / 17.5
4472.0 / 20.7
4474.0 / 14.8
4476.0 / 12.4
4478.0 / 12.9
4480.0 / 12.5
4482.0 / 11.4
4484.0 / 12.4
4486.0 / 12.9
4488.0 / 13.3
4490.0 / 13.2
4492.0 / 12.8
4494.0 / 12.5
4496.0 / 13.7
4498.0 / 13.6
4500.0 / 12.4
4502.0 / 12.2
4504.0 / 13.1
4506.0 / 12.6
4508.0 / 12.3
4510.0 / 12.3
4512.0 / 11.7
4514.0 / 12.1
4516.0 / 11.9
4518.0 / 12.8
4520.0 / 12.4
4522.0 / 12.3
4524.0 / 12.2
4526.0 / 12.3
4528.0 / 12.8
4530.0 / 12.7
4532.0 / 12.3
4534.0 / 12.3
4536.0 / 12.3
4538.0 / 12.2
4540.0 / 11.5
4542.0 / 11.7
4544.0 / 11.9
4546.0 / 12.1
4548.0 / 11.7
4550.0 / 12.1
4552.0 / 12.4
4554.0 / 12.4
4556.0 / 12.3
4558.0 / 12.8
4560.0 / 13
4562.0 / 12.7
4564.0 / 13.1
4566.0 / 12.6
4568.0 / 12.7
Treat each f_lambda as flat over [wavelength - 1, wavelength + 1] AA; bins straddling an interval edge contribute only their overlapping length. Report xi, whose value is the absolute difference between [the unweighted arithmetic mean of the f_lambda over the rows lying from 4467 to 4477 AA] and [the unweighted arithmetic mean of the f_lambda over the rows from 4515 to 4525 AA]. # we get 3.32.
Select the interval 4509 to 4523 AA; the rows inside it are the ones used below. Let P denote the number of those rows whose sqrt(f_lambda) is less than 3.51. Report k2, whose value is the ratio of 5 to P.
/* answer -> 1.00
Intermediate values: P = 5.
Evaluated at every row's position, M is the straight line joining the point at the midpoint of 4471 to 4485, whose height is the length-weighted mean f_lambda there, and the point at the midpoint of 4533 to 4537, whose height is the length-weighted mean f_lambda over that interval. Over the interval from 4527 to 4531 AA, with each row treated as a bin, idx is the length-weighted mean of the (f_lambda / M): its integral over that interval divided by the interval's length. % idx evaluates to 1.02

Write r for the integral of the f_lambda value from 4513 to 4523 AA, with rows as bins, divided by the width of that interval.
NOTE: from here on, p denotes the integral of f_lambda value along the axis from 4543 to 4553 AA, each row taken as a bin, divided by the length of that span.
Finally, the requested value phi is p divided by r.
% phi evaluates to 0.98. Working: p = 12.0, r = 12.3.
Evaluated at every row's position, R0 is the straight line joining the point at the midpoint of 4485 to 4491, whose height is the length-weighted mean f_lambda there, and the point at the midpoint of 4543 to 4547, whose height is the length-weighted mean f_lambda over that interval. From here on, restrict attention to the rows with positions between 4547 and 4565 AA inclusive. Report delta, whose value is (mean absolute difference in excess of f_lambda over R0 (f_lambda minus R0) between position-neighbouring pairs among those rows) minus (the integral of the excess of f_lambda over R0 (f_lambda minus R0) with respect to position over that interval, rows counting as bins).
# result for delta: -13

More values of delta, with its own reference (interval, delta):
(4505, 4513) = 4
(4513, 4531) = 2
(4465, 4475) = -17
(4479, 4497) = 8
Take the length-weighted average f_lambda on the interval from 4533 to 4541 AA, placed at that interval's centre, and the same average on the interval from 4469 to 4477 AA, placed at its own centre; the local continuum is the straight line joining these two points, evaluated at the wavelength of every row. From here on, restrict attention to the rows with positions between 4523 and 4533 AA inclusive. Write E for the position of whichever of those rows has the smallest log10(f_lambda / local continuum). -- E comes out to 4524.0 AA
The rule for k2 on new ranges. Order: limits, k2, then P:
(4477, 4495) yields 5.00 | 1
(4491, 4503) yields 5.00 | 1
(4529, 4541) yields 1.00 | 5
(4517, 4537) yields 0.83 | 6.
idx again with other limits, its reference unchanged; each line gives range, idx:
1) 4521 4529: 0.99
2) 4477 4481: 0.92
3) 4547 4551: 1.00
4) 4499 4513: 0.94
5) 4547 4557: 1.03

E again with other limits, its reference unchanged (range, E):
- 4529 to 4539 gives 4532.0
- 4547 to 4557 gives 4548.0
